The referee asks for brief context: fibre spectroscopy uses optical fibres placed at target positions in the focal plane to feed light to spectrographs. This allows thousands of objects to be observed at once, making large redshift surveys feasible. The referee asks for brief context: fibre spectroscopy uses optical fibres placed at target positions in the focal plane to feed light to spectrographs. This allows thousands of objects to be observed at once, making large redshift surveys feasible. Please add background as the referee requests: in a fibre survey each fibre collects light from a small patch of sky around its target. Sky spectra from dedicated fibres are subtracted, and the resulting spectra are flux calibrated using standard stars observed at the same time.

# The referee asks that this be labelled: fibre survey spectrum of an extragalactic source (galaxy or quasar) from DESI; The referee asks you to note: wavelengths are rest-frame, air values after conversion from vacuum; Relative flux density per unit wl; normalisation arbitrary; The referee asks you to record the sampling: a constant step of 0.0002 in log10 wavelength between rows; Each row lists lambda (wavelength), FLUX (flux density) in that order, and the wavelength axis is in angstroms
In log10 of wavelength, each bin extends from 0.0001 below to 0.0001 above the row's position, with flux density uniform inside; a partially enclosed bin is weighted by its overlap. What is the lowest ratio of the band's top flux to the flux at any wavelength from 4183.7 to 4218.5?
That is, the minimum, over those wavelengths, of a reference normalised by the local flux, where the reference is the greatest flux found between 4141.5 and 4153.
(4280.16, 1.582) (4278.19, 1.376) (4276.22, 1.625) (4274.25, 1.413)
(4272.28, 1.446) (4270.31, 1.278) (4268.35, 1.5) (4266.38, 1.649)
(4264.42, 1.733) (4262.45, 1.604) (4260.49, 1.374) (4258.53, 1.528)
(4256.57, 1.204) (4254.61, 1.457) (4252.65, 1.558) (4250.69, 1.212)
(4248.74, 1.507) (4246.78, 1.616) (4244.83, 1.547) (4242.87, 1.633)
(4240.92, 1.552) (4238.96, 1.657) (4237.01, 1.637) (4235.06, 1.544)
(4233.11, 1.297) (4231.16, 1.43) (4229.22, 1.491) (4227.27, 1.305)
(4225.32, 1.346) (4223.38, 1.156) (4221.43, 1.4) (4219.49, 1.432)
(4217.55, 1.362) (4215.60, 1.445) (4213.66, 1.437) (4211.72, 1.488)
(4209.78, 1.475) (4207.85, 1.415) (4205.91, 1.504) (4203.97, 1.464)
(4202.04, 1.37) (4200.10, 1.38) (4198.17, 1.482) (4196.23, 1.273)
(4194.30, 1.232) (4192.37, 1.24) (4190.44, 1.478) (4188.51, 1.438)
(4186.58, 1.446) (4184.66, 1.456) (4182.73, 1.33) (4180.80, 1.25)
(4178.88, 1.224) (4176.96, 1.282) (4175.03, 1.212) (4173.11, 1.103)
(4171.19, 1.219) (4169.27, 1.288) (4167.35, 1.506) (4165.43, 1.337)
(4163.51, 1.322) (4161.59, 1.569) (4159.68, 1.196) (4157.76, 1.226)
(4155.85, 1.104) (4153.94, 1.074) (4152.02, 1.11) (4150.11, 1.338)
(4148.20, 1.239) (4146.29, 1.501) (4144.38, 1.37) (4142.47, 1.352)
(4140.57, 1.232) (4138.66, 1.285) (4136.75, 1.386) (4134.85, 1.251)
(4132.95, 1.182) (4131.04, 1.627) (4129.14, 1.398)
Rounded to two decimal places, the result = 1.00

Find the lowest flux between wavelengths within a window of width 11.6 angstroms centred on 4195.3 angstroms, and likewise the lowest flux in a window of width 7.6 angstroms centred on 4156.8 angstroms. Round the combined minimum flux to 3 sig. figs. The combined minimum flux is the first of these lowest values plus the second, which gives 2.31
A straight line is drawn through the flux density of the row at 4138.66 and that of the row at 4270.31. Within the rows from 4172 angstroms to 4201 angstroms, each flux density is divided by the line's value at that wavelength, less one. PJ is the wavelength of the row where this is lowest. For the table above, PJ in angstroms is 4173.11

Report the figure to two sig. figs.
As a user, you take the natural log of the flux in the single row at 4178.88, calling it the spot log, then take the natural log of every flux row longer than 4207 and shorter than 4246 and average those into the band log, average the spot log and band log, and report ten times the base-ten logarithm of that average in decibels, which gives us -5.4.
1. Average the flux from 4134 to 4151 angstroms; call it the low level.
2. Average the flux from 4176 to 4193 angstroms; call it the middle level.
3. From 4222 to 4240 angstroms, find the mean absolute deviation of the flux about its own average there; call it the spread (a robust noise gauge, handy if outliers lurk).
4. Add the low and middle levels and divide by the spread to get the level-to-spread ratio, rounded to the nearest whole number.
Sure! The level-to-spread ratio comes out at 20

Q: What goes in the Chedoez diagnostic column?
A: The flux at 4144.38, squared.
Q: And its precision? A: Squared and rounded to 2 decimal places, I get 1.88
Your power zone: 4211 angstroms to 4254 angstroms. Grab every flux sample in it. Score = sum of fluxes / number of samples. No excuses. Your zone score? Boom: 1.46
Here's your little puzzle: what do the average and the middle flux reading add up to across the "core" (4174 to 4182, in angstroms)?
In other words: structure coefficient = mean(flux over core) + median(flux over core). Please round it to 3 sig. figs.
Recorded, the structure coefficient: 2.48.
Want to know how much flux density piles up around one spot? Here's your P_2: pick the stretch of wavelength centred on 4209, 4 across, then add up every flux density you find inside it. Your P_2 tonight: 2.89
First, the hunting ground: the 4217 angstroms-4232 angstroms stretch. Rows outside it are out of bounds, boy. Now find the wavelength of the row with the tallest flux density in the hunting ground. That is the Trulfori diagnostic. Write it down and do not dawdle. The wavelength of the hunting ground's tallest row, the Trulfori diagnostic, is 4229.22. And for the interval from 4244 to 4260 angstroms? 4246.78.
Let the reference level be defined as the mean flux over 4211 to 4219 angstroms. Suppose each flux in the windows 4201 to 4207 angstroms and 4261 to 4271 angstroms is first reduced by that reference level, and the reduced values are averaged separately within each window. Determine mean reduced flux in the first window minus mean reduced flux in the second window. -0.11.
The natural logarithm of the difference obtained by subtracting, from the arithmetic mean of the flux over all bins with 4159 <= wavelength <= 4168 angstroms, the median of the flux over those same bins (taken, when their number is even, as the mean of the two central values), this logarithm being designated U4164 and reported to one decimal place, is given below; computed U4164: -3.0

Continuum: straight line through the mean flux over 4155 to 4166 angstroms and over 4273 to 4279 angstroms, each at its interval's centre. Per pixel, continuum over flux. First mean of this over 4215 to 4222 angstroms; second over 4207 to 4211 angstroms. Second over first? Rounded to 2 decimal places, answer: 0.96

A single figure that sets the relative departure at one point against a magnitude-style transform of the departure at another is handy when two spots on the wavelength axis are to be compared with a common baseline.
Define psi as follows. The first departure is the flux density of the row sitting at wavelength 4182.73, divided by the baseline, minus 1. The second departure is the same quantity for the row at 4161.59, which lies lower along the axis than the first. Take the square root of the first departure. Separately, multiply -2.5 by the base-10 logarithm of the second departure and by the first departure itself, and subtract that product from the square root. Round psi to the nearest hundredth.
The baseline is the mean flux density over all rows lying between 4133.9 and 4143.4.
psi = 0.11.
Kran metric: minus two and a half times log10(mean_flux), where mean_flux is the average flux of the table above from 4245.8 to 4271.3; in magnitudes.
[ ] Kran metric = -0.42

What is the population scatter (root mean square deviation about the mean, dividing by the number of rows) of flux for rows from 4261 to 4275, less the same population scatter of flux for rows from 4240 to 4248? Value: 0.11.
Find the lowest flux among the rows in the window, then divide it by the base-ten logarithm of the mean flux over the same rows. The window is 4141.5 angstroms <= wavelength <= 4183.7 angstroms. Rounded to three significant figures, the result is 10.0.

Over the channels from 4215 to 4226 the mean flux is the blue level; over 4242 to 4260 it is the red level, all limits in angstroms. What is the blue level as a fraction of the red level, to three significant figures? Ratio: 0.921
